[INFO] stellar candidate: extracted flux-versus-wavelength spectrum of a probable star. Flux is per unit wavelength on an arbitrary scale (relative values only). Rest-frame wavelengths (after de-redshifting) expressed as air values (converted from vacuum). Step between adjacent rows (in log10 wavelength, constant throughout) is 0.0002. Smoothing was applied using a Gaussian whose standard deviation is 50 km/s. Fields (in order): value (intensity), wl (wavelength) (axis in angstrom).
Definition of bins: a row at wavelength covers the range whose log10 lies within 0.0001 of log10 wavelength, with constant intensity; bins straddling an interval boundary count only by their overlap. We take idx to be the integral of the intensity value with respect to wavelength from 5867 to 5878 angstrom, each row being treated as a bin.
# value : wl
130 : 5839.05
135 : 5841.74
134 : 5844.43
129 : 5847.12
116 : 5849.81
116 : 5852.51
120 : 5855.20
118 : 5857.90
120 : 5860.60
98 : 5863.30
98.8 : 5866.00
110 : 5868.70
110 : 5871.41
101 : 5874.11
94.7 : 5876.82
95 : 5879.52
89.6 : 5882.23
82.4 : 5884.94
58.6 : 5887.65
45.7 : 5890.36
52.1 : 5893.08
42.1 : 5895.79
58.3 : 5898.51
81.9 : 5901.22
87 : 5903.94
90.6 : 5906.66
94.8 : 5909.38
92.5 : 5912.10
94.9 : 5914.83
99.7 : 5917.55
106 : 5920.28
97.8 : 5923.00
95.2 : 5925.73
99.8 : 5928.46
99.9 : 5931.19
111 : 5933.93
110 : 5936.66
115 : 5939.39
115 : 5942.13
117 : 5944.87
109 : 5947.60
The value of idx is 1142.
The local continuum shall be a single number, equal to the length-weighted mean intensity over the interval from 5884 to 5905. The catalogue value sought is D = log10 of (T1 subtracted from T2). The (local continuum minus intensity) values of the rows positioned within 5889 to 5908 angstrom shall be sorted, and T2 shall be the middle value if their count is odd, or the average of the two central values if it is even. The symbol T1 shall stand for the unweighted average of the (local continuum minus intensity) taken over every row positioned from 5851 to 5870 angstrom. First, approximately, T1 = -49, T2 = 5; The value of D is 1.7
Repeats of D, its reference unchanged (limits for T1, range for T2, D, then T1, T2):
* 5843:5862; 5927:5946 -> 1.0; -59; -48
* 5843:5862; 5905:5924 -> 1.4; -59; -32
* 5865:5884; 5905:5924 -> 0.7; -37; -32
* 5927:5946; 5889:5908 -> 1.7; -47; 5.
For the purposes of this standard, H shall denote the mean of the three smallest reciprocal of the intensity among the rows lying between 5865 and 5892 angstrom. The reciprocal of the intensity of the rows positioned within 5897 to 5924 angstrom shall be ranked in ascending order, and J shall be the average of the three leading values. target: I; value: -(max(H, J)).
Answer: -0.0099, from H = 0.0094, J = 0.0099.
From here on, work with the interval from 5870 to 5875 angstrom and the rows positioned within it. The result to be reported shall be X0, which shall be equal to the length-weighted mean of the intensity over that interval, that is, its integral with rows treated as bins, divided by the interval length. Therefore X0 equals 106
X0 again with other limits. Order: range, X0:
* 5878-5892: 74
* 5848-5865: 115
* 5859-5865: 109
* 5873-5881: 97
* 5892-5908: 69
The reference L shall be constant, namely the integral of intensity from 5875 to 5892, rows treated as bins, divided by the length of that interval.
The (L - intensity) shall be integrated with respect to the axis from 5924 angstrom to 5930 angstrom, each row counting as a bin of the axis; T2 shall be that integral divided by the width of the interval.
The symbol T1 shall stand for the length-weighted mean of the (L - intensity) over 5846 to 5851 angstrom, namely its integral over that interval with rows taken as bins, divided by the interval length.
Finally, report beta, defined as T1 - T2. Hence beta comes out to -25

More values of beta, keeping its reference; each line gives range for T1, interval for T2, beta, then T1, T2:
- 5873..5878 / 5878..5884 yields -6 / -20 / -14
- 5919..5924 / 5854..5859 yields 17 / -24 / -41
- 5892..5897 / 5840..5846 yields 87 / 31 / -56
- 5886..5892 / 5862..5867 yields 45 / 24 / -21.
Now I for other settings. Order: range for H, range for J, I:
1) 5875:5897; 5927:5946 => -0.0107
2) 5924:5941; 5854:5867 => -0.0089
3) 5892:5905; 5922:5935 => -0.0136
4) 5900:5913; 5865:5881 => -0.0108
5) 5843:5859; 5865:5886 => -0.0094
